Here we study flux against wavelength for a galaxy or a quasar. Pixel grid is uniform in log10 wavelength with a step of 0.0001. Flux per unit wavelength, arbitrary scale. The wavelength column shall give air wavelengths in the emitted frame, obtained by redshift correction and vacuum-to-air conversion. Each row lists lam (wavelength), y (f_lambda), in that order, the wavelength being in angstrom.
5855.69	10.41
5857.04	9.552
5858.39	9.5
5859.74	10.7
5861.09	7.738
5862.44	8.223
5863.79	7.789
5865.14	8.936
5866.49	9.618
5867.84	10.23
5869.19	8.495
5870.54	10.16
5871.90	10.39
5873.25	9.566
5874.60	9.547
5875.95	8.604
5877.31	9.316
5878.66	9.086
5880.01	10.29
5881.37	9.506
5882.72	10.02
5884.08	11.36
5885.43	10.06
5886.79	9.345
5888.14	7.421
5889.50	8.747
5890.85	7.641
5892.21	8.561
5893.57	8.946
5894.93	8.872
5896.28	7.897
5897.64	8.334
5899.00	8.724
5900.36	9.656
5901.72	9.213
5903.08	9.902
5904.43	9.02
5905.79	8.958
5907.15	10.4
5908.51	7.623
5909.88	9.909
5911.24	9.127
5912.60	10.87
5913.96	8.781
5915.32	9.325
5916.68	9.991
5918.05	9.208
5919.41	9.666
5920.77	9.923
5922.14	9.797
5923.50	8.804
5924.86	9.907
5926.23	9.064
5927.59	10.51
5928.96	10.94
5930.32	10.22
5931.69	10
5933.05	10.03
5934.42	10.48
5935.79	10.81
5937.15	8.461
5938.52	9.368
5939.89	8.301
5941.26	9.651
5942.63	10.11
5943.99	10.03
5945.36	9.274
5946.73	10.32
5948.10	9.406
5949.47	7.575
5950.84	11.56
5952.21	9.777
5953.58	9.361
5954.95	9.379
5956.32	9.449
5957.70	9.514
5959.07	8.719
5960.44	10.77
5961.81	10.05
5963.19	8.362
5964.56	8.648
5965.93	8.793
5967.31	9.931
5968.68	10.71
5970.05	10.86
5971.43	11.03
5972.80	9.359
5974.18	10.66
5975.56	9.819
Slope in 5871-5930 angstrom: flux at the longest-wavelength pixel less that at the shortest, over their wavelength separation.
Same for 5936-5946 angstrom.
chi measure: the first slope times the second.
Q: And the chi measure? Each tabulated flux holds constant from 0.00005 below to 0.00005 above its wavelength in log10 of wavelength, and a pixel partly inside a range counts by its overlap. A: 0.0010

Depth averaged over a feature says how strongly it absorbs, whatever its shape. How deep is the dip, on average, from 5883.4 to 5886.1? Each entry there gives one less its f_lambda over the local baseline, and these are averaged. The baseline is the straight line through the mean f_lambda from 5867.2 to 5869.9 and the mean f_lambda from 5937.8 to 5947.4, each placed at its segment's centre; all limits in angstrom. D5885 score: -0.14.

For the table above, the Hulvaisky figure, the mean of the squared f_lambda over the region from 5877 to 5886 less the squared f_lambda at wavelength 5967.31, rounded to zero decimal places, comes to 1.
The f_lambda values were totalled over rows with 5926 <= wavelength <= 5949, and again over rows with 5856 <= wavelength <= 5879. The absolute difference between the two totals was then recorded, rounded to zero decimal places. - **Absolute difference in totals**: 10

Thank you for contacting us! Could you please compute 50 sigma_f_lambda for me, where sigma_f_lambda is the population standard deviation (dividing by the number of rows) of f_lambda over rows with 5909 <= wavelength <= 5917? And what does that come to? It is 34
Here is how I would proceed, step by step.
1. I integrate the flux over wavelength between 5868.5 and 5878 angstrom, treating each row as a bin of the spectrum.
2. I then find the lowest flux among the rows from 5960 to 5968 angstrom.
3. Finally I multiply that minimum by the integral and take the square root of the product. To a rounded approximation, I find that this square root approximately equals 27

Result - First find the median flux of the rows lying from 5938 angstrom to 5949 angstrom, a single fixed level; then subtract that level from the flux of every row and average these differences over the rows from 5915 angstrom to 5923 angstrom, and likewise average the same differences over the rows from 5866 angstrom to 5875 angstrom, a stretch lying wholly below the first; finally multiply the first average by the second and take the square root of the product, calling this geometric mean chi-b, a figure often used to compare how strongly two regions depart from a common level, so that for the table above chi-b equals 0.15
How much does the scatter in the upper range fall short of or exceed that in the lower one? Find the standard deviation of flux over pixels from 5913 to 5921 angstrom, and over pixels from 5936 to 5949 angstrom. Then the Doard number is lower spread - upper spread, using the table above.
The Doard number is -0.2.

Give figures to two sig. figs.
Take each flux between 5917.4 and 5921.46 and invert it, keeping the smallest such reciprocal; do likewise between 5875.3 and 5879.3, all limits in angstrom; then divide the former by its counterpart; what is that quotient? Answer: 0.94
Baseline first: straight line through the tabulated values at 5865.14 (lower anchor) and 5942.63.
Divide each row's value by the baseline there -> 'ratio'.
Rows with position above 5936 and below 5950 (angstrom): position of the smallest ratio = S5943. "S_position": 5949.47 angstrom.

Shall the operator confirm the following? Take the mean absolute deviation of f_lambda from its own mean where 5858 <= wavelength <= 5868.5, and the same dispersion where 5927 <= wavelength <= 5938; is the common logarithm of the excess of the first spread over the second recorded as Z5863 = -0.39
